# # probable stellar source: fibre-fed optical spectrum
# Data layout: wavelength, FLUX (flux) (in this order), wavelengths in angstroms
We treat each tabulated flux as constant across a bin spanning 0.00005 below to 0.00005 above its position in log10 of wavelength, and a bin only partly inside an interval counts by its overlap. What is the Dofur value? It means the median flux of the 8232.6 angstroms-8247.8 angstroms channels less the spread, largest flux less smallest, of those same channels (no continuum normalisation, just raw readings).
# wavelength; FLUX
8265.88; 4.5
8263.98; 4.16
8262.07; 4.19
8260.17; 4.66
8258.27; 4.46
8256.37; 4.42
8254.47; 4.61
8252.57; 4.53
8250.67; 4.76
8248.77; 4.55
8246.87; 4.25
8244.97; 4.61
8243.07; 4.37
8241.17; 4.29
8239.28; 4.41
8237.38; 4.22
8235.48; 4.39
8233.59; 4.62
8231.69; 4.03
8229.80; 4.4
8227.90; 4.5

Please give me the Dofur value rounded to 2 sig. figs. 4.0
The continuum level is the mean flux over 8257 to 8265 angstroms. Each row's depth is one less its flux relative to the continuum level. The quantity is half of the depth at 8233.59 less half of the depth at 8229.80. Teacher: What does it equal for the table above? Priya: -0.025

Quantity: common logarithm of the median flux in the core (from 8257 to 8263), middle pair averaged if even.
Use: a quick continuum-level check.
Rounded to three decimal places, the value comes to 0.649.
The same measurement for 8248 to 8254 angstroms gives 0.658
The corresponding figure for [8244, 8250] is 0.658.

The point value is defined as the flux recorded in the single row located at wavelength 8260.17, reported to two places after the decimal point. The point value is 4.66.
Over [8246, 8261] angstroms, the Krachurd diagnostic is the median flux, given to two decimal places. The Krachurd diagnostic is 4.54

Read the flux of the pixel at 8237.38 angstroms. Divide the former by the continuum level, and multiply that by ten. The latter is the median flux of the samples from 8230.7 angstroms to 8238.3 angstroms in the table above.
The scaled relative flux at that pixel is 9.8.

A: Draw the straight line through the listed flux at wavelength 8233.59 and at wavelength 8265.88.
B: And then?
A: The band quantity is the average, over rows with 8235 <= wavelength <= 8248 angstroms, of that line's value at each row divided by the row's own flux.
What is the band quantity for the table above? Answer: 1.05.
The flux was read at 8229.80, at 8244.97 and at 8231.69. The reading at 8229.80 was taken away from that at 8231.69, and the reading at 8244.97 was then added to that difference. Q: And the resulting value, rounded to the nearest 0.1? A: 4.2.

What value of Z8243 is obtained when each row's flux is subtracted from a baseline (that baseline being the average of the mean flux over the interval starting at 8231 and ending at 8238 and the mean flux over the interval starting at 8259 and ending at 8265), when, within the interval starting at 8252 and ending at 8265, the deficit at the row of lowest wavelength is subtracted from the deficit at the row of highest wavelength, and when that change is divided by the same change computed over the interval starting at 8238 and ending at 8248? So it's 2.3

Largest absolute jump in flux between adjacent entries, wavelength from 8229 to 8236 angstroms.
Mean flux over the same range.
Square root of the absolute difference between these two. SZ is 1.94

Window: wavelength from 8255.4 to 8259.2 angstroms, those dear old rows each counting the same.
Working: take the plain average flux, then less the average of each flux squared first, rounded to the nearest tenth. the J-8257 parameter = -15.3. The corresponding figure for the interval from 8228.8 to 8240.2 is -14.6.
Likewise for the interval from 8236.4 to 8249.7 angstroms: -14.9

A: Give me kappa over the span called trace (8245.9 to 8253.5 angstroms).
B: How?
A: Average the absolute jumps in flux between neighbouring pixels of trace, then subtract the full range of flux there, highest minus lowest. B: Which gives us -0.263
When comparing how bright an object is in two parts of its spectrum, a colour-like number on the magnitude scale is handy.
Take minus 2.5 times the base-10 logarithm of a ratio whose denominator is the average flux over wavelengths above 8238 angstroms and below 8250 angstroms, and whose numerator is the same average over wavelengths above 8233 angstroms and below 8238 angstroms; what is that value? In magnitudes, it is 0.001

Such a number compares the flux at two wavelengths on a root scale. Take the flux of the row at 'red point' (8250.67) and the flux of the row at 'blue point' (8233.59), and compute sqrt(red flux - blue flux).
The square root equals 0.37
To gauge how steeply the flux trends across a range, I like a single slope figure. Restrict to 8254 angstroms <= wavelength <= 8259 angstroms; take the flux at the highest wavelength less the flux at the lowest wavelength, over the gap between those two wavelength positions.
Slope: -0.04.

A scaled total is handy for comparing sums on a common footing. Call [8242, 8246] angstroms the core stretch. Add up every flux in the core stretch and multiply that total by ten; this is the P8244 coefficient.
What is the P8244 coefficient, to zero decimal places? 90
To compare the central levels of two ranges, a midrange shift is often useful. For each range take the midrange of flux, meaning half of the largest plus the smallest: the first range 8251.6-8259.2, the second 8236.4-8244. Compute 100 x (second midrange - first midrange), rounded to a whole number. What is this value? -20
